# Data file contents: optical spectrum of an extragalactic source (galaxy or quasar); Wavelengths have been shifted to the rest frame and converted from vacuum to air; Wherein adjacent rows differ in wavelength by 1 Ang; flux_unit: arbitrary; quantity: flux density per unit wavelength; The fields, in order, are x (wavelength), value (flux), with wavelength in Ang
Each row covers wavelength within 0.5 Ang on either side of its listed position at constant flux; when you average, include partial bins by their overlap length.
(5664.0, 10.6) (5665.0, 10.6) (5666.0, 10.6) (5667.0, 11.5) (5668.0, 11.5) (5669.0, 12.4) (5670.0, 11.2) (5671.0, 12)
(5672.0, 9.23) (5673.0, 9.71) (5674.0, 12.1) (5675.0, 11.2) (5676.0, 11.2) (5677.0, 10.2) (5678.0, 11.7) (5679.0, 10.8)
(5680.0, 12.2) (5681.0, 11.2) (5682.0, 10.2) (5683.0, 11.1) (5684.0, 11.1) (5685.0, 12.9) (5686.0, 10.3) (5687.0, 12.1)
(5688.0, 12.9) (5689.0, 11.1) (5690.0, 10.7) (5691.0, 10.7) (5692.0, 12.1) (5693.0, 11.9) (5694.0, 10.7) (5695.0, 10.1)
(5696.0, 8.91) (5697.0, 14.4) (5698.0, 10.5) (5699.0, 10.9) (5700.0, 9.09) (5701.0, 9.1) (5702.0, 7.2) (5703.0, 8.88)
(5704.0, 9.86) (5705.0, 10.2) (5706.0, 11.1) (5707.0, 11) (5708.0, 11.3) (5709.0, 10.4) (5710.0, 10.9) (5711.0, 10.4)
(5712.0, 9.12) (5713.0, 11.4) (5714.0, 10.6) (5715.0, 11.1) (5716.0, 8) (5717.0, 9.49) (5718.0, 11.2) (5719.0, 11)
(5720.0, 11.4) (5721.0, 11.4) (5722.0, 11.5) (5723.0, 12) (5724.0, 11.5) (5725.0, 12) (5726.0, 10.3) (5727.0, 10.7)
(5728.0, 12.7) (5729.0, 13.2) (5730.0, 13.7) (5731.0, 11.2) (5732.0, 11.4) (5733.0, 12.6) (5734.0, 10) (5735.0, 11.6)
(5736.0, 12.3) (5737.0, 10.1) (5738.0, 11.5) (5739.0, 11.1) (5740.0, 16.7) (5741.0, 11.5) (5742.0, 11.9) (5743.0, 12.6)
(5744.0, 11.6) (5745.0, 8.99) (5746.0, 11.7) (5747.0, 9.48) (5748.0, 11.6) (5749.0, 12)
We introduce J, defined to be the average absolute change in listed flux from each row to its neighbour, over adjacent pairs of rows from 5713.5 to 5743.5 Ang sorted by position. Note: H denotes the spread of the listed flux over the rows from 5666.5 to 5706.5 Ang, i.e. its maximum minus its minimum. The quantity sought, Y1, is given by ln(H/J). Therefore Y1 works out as 1.7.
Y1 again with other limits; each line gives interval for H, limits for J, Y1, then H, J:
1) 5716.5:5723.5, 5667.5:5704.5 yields 0.7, 2.5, 1.3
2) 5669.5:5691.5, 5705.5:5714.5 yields 1.5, 3.7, 0.8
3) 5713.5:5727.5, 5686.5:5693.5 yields 1.7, 4.0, 0.8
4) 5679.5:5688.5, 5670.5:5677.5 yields 0.8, 2.7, 1.3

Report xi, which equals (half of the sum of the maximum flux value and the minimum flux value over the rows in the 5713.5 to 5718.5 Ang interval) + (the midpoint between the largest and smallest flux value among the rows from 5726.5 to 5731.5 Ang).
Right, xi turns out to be 21.8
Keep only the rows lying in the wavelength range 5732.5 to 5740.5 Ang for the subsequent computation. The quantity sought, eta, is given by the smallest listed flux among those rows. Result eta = 10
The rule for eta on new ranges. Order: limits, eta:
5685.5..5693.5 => 10.3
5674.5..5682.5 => 10.2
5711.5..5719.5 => 8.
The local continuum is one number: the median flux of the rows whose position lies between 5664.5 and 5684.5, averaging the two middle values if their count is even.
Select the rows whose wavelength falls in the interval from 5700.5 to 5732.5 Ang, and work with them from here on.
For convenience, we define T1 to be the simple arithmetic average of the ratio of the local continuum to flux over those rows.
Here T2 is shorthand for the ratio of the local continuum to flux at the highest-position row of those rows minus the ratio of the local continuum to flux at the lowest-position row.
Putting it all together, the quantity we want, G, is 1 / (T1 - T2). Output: 0.77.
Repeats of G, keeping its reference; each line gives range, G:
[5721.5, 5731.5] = 1.08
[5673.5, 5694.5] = 1.15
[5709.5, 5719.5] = 0.90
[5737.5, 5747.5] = 1.29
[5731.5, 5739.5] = 1.03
